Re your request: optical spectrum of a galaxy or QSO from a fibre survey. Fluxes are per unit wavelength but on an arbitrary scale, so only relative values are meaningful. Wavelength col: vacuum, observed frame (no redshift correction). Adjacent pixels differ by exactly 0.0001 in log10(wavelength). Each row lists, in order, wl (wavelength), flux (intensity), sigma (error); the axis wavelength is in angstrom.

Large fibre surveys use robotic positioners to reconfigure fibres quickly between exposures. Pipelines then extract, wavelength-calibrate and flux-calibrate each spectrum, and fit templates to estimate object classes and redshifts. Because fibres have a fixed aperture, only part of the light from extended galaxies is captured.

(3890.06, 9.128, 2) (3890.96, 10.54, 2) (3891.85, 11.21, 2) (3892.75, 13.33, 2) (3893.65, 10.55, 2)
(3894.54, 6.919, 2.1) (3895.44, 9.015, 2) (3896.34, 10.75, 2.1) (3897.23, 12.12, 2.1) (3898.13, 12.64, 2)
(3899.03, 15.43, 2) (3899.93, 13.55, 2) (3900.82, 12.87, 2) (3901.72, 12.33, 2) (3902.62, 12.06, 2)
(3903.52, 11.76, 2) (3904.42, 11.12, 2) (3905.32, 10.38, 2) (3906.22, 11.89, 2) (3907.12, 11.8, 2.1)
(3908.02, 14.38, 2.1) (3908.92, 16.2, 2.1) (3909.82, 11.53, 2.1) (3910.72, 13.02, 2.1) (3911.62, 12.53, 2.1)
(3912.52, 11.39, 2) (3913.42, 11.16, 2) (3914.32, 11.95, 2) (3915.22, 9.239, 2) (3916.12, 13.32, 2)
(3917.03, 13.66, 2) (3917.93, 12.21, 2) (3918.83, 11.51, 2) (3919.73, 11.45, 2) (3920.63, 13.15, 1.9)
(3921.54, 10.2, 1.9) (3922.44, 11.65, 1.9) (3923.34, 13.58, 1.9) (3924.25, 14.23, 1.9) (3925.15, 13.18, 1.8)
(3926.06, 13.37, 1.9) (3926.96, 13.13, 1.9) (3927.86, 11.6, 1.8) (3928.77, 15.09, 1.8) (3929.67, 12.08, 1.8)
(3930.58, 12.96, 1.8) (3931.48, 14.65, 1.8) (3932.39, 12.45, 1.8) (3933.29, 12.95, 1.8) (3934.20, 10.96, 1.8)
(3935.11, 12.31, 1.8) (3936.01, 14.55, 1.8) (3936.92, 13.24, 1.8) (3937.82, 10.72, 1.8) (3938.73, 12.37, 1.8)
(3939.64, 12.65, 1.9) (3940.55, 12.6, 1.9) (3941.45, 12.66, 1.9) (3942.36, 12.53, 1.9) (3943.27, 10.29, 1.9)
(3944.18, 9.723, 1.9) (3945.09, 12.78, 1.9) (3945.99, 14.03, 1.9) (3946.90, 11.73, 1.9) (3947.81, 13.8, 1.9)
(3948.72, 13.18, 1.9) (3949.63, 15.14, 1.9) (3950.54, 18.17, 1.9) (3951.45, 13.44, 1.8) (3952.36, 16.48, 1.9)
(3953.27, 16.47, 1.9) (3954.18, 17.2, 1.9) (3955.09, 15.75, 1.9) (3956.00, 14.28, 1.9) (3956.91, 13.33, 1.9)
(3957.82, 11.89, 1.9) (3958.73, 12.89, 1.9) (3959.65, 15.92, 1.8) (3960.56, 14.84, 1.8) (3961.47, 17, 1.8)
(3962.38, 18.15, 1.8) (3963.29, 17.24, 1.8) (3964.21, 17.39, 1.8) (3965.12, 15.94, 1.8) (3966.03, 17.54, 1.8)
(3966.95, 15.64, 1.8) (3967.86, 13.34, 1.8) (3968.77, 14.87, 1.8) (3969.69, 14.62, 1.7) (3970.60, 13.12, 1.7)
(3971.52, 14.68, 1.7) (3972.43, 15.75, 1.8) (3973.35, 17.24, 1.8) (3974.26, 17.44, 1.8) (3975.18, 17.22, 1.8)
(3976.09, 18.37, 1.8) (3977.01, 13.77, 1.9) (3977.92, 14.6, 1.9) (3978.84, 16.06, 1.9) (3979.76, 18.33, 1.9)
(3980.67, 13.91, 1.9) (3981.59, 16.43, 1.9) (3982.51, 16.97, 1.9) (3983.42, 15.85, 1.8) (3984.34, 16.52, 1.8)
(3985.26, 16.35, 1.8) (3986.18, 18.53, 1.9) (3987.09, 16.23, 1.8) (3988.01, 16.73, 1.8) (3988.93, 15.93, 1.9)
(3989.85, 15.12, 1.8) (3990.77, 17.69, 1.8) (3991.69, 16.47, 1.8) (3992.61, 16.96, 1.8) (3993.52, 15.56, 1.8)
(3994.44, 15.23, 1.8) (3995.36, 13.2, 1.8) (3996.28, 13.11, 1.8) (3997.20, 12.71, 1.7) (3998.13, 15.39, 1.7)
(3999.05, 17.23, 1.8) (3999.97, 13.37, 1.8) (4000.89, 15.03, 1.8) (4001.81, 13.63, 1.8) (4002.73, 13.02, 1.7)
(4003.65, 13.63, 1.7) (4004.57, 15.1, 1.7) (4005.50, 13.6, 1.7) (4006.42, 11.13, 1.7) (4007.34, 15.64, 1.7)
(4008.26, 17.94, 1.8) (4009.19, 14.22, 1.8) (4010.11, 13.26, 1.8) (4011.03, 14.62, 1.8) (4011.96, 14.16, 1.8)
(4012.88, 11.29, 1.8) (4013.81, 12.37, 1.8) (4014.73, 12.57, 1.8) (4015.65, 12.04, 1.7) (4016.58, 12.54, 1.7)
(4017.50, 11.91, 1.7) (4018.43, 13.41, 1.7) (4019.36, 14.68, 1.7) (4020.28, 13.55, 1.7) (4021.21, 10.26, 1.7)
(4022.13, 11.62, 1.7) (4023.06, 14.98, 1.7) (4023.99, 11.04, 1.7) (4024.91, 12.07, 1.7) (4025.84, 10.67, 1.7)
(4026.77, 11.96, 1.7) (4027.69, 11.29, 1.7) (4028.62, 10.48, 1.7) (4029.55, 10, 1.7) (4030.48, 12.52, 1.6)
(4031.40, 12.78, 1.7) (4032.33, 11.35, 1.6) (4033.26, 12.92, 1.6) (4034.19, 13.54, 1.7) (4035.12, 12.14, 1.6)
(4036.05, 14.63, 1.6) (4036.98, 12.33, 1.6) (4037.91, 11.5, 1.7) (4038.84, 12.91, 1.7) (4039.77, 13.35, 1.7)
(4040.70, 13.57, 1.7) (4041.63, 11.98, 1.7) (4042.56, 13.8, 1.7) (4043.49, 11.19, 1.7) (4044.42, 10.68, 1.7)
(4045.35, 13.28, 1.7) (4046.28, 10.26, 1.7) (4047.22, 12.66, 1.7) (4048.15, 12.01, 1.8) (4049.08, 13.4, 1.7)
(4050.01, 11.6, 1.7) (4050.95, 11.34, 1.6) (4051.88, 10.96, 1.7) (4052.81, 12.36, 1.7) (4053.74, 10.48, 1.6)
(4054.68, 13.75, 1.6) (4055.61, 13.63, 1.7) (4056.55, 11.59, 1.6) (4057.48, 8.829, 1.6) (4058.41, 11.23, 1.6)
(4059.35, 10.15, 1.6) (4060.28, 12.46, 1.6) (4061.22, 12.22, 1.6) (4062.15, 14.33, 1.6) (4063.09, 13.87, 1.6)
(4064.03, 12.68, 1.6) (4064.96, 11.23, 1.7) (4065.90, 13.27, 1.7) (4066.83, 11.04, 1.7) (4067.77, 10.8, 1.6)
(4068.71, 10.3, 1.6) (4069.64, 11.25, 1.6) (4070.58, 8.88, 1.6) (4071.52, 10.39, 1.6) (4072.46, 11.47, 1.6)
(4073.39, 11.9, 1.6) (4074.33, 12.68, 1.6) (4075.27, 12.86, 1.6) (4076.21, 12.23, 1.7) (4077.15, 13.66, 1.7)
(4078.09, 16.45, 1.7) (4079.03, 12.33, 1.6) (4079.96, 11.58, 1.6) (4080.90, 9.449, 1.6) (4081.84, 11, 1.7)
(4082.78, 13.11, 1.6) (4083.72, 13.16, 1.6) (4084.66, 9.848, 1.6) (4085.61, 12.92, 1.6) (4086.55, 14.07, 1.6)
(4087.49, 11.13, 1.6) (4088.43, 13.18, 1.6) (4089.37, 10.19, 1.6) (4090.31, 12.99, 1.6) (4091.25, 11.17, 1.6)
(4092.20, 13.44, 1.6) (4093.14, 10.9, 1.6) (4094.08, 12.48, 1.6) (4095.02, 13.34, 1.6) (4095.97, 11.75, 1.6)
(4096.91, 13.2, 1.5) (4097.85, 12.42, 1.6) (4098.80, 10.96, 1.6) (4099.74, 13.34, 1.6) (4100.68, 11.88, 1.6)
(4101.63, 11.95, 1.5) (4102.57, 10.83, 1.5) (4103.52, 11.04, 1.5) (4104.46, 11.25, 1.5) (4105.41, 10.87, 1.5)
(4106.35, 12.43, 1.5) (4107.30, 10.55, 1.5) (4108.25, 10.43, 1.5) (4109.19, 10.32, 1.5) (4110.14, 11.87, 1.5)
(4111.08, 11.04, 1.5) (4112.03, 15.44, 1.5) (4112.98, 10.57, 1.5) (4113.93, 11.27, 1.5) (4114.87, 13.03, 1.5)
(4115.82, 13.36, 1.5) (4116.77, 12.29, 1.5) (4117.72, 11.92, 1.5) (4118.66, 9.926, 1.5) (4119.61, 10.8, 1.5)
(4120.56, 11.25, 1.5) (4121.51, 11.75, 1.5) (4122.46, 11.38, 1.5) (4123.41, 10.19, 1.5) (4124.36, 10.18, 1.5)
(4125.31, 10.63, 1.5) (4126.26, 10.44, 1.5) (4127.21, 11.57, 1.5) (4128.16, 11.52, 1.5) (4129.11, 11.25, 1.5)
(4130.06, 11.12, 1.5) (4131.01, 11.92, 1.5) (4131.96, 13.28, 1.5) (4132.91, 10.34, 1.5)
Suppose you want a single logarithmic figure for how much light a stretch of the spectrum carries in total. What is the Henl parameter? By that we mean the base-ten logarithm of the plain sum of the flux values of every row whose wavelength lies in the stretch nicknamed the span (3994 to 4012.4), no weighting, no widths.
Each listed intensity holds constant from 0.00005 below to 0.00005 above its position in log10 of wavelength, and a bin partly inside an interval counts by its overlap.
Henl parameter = 2.46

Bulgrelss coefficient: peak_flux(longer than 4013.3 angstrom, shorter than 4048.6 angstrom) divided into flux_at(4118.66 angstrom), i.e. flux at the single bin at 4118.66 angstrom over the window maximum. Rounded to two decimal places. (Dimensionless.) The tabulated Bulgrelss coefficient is 0.66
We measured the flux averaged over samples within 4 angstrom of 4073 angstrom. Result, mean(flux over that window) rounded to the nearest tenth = 11.5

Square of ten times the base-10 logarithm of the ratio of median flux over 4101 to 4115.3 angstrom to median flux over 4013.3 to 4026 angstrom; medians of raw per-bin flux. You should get 0.19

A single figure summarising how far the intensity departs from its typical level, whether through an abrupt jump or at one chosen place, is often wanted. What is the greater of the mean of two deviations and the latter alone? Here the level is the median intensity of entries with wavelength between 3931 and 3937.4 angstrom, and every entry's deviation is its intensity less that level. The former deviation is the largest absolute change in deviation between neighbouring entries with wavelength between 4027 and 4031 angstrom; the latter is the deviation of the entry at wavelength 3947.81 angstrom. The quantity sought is 1.7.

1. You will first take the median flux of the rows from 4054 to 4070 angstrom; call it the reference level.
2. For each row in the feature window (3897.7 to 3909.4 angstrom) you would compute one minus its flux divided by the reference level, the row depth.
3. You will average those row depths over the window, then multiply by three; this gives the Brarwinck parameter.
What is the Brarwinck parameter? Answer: -0.3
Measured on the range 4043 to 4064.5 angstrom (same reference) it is -0.1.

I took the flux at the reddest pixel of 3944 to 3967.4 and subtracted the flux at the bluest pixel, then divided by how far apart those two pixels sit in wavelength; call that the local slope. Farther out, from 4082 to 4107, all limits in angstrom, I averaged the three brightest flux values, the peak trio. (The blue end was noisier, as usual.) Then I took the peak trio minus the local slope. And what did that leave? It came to 13.4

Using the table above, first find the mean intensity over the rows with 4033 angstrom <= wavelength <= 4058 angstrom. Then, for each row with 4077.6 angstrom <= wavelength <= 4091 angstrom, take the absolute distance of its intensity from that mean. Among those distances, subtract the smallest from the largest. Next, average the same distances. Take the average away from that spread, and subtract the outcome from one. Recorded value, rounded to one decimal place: -1.7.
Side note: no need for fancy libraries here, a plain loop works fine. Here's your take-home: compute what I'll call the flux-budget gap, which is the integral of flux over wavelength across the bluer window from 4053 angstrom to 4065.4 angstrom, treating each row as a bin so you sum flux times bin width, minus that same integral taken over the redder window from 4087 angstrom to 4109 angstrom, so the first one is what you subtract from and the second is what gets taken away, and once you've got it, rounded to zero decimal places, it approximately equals -110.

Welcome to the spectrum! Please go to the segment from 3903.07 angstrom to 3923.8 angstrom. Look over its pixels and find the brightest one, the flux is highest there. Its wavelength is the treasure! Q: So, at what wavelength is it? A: 3908.92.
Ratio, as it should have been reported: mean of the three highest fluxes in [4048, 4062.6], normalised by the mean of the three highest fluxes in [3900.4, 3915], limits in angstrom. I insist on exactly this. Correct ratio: 0.957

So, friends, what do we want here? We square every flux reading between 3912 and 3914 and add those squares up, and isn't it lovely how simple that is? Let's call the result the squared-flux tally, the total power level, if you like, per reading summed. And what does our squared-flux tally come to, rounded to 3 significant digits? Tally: 254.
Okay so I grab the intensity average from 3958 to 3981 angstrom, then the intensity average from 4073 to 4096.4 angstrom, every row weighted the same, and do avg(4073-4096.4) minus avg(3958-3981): -3.5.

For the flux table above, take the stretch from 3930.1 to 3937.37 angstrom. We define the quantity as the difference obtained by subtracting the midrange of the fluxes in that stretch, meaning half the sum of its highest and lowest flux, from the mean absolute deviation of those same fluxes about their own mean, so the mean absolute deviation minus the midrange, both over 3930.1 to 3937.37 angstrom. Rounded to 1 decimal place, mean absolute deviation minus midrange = -12.0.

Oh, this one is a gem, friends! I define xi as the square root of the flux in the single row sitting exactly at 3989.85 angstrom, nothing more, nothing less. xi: 3.89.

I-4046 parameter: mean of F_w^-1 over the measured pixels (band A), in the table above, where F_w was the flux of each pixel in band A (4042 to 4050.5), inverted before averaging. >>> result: 0.0835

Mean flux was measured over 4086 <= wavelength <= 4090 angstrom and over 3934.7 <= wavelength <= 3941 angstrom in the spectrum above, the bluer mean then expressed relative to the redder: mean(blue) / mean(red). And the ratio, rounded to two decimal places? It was 1.04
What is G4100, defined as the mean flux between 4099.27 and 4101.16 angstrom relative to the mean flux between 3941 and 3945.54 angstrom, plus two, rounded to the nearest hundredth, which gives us 3.09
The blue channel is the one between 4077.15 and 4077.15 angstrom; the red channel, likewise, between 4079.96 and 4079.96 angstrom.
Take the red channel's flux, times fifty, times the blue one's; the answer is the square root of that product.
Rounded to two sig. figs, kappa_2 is 89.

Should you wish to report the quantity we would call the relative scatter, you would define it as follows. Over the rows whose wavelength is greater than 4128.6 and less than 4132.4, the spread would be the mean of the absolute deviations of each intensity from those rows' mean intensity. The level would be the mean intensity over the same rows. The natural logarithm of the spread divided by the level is -2.82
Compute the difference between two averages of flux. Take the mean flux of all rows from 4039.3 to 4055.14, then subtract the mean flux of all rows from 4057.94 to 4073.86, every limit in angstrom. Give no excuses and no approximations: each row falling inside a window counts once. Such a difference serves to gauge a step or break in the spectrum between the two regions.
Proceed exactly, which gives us 0.5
